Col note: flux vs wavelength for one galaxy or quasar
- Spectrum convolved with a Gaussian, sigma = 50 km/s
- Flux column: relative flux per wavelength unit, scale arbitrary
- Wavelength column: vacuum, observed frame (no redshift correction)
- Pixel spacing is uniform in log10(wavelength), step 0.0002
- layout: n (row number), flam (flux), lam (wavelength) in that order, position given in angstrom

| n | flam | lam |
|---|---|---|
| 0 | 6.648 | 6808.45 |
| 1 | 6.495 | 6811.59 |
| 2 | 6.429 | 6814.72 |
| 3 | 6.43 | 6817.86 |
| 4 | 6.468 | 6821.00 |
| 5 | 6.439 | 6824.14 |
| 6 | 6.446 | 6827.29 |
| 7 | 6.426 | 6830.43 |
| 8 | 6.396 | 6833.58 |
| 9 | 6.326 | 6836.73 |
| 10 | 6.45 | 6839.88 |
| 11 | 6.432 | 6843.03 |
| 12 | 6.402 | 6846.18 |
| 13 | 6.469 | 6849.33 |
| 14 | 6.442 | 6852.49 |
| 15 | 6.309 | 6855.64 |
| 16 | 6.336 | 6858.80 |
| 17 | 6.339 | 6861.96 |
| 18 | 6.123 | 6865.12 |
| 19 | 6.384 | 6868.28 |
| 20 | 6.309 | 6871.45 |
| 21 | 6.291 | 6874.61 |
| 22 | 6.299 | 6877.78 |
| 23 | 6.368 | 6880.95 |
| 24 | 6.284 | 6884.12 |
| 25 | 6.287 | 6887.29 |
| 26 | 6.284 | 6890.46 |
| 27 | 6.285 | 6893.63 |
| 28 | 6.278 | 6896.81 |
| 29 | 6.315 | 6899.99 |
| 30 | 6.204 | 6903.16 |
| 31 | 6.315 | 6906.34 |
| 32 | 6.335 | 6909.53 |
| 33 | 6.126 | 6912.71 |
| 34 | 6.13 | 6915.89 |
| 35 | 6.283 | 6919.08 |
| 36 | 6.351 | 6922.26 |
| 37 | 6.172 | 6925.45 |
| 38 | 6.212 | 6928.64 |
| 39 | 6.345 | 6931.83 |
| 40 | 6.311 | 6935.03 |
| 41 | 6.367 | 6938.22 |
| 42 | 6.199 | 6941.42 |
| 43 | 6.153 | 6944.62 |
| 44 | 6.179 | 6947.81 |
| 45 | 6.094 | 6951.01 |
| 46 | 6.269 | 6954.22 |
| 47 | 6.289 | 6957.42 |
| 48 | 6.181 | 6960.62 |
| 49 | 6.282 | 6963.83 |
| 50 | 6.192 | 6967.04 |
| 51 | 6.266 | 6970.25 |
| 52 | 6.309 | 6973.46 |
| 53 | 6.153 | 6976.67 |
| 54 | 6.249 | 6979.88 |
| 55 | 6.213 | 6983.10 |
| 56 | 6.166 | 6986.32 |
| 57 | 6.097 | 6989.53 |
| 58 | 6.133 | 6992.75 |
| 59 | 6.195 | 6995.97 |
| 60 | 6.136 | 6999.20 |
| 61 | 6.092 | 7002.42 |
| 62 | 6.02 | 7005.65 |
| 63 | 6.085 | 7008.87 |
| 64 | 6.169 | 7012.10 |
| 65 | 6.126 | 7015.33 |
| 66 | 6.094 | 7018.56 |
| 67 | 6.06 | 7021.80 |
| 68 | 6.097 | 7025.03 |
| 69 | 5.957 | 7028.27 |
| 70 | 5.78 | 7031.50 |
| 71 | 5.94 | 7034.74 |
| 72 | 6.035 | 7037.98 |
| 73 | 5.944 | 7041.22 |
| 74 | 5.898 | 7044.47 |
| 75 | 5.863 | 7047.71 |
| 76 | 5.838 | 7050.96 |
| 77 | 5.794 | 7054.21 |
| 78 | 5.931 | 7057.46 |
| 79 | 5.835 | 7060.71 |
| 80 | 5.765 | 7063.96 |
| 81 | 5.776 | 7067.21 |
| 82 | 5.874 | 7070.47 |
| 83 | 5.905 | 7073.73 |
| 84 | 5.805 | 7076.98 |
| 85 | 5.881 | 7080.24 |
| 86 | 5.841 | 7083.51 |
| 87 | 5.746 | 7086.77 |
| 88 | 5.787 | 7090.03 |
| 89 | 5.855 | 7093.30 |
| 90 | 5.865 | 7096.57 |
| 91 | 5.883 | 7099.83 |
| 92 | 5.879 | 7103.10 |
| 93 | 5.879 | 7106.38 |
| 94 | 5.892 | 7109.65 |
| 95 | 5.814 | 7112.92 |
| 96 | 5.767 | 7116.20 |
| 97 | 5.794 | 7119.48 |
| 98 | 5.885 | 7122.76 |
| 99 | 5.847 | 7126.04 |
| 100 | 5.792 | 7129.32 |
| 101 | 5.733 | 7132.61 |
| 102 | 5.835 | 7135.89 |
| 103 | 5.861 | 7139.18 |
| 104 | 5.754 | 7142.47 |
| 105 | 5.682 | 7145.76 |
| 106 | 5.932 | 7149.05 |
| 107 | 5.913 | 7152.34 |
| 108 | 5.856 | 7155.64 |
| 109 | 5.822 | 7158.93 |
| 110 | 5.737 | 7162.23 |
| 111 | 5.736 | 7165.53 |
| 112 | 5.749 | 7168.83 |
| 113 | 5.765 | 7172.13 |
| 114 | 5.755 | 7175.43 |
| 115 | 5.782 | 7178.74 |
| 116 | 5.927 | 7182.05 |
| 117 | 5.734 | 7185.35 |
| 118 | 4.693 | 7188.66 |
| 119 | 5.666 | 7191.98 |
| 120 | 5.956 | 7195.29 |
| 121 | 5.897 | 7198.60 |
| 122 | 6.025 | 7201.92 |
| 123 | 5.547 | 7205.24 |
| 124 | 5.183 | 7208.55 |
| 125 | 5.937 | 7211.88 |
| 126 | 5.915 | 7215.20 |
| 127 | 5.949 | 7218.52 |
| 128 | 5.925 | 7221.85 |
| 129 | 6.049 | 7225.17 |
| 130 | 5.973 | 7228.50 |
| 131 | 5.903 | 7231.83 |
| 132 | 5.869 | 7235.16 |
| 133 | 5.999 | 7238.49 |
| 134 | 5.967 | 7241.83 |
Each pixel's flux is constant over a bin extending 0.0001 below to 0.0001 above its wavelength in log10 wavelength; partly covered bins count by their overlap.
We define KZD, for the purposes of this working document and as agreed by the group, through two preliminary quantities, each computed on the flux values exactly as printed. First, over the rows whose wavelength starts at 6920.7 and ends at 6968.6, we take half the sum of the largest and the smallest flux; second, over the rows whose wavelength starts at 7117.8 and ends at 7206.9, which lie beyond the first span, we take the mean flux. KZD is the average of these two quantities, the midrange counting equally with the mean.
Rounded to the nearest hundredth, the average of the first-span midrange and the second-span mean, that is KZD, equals 6.00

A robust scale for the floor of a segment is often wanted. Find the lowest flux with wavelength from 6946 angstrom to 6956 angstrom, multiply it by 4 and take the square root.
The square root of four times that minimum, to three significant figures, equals 4.94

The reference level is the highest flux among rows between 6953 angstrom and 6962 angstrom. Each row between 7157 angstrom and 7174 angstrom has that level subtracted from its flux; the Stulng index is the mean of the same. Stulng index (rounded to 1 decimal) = -0.5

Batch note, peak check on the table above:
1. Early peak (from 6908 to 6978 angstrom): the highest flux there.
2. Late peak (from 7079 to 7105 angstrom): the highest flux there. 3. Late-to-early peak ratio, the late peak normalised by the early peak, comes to 0.92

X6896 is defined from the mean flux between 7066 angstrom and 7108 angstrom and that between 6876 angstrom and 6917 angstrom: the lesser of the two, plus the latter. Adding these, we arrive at 12.1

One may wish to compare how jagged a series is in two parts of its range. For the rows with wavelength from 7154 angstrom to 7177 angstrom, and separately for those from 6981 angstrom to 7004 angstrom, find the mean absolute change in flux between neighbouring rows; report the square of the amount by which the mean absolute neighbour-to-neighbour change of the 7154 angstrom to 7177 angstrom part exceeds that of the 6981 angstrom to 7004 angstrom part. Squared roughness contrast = 0.0007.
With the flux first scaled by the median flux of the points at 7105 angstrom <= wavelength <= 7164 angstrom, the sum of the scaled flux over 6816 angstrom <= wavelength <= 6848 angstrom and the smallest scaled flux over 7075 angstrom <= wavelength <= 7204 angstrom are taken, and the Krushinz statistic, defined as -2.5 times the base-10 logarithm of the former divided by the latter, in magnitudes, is -2.84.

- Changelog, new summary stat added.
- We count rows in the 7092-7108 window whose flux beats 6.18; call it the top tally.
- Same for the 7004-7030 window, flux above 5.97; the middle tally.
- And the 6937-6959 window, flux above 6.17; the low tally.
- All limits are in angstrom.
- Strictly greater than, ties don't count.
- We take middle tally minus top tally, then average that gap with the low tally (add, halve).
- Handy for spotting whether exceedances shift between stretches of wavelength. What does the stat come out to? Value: 6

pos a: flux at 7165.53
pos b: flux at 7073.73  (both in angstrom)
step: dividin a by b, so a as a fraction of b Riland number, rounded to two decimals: 0.97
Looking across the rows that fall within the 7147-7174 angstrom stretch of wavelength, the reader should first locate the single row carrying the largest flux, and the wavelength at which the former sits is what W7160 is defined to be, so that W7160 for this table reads 7149.05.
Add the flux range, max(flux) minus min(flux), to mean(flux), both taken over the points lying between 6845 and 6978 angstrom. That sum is 6.65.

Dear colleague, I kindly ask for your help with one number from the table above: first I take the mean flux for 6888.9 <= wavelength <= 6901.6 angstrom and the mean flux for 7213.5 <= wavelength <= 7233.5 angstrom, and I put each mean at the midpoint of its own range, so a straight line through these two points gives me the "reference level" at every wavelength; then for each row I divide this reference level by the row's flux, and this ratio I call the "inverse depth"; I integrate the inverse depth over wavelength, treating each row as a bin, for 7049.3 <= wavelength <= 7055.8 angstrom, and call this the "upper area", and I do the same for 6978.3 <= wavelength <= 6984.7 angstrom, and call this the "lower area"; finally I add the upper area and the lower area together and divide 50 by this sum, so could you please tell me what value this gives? 3.78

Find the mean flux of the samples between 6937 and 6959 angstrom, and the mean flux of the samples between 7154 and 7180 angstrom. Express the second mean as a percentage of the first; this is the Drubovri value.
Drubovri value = 93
